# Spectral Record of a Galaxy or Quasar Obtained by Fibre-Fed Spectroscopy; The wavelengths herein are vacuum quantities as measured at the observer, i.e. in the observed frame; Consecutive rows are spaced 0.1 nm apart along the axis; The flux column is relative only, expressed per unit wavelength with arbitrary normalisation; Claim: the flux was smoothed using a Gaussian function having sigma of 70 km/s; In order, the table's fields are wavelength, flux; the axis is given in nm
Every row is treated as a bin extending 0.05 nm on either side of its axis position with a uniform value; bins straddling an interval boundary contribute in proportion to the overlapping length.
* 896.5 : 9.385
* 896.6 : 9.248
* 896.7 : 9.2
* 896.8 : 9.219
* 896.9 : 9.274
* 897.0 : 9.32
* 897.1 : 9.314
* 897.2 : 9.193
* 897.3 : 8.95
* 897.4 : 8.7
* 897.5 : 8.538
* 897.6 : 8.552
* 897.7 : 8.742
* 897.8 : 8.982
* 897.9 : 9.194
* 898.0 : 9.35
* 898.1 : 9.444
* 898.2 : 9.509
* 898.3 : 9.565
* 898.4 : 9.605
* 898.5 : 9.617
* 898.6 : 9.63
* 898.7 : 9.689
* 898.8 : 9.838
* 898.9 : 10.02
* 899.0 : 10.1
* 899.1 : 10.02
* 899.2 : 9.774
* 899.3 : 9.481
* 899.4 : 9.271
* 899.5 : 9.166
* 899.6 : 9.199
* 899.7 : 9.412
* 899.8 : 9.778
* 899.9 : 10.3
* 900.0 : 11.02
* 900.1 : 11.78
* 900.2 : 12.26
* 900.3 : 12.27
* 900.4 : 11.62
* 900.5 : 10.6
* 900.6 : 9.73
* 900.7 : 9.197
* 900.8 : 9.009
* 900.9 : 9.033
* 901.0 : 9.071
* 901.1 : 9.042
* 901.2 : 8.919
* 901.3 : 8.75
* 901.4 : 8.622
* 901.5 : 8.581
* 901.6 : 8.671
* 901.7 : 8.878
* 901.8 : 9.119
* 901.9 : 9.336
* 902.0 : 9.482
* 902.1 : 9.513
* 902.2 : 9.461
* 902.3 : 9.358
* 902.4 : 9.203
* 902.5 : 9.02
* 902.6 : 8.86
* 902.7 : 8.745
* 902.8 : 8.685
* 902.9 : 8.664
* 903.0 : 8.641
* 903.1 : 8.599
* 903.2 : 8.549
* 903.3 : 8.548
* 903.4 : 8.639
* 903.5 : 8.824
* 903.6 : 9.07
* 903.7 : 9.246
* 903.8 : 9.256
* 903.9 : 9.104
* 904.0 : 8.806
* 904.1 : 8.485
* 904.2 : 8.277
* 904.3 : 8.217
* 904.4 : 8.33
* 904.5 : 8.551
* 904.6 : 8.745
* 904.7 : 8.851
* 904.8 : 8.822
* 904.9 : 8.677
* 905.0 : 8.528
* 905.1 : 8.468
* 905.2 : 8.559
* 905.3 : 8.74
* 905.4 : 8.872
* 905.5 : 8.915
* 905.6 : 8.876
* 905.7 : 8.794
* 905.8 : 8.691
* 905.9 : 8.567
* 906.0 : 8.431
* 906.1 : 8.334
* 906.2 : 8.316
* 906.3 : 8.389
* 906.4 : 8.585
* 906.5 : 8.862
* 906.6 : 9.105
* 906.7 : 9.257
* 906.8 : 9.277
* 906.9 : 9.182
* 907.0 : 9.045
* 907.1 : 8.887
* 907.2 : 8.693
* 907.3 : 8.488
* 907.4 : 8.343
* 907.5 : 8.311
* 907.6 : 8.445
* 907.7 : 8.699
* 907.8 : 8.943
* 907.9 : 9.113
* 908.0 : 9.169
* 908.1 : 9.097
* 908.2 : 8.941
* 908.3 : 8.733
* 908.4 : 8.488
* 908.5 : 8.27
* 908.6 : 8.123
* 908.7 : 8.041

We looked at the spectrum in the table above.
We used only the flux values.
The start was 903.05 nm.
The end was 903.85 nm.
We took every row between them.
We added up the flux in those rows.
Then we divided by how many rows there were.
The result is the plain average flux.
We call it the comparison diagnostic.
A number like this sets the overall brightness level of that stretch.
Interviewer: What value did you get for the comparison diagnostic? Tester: 8.8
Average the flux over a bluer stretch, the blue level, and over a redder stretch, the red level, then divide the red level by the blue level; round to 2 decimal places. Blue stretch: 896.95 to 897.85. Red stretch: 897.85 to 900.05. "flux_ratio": 1.09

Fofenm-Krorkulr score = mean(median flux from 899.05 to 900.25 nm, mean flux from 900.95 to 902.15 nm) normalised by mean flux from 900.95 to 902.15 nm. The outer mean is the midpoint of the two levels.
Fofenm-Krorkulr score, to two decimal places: 1.04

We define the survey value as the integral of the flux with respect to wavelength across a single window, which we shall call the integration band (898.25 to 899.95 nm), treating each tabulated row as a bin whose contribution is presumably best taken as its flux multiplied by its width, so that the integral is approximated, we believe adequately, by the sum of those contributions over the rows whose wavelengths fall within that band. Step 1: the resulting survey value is 16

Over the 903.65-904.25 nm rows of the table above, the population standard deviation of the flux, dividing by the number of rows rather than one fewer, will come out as 0.38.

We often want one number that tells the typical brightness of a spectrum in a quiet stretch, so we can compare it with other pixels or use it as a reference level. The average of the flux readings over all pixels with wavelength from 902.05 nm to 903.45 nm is 8.9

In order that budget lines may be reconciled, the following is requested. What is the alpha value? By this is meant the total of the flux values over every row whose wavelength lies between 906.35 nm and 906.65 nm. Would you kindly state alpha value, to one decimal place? 26.6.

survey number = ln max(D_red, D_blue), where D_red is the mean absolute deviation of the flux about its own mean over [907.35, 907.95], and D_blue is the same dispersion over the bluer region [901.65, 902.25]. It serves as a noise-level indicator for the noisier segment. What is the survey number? -1.29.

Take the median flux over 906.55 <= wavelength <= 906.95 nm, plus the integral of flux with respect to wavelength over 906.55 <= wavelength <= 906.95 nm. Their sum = 12.9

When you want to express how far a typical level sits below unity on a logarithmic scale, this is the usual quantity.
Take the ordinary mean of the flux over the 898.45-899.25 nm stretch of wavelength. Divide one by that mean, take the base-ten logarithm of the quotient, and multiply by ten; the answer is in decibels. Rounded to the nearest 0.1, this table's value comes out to -9.9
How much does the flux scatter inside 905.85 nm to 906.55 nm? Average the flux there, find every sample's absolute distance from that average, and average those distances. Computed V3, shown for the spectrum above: 0.15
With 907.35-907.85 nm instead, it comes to 0.22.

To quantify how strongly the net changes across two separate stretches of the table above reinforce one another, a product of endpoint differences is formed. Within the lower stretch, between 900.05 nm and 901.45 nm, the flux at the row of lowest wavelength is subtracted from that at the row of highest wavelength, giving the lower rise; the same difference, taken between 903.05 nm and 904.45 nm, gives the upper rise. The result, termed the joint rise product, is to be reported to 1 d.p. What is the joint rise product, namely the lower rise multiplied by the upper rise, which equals 0.8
